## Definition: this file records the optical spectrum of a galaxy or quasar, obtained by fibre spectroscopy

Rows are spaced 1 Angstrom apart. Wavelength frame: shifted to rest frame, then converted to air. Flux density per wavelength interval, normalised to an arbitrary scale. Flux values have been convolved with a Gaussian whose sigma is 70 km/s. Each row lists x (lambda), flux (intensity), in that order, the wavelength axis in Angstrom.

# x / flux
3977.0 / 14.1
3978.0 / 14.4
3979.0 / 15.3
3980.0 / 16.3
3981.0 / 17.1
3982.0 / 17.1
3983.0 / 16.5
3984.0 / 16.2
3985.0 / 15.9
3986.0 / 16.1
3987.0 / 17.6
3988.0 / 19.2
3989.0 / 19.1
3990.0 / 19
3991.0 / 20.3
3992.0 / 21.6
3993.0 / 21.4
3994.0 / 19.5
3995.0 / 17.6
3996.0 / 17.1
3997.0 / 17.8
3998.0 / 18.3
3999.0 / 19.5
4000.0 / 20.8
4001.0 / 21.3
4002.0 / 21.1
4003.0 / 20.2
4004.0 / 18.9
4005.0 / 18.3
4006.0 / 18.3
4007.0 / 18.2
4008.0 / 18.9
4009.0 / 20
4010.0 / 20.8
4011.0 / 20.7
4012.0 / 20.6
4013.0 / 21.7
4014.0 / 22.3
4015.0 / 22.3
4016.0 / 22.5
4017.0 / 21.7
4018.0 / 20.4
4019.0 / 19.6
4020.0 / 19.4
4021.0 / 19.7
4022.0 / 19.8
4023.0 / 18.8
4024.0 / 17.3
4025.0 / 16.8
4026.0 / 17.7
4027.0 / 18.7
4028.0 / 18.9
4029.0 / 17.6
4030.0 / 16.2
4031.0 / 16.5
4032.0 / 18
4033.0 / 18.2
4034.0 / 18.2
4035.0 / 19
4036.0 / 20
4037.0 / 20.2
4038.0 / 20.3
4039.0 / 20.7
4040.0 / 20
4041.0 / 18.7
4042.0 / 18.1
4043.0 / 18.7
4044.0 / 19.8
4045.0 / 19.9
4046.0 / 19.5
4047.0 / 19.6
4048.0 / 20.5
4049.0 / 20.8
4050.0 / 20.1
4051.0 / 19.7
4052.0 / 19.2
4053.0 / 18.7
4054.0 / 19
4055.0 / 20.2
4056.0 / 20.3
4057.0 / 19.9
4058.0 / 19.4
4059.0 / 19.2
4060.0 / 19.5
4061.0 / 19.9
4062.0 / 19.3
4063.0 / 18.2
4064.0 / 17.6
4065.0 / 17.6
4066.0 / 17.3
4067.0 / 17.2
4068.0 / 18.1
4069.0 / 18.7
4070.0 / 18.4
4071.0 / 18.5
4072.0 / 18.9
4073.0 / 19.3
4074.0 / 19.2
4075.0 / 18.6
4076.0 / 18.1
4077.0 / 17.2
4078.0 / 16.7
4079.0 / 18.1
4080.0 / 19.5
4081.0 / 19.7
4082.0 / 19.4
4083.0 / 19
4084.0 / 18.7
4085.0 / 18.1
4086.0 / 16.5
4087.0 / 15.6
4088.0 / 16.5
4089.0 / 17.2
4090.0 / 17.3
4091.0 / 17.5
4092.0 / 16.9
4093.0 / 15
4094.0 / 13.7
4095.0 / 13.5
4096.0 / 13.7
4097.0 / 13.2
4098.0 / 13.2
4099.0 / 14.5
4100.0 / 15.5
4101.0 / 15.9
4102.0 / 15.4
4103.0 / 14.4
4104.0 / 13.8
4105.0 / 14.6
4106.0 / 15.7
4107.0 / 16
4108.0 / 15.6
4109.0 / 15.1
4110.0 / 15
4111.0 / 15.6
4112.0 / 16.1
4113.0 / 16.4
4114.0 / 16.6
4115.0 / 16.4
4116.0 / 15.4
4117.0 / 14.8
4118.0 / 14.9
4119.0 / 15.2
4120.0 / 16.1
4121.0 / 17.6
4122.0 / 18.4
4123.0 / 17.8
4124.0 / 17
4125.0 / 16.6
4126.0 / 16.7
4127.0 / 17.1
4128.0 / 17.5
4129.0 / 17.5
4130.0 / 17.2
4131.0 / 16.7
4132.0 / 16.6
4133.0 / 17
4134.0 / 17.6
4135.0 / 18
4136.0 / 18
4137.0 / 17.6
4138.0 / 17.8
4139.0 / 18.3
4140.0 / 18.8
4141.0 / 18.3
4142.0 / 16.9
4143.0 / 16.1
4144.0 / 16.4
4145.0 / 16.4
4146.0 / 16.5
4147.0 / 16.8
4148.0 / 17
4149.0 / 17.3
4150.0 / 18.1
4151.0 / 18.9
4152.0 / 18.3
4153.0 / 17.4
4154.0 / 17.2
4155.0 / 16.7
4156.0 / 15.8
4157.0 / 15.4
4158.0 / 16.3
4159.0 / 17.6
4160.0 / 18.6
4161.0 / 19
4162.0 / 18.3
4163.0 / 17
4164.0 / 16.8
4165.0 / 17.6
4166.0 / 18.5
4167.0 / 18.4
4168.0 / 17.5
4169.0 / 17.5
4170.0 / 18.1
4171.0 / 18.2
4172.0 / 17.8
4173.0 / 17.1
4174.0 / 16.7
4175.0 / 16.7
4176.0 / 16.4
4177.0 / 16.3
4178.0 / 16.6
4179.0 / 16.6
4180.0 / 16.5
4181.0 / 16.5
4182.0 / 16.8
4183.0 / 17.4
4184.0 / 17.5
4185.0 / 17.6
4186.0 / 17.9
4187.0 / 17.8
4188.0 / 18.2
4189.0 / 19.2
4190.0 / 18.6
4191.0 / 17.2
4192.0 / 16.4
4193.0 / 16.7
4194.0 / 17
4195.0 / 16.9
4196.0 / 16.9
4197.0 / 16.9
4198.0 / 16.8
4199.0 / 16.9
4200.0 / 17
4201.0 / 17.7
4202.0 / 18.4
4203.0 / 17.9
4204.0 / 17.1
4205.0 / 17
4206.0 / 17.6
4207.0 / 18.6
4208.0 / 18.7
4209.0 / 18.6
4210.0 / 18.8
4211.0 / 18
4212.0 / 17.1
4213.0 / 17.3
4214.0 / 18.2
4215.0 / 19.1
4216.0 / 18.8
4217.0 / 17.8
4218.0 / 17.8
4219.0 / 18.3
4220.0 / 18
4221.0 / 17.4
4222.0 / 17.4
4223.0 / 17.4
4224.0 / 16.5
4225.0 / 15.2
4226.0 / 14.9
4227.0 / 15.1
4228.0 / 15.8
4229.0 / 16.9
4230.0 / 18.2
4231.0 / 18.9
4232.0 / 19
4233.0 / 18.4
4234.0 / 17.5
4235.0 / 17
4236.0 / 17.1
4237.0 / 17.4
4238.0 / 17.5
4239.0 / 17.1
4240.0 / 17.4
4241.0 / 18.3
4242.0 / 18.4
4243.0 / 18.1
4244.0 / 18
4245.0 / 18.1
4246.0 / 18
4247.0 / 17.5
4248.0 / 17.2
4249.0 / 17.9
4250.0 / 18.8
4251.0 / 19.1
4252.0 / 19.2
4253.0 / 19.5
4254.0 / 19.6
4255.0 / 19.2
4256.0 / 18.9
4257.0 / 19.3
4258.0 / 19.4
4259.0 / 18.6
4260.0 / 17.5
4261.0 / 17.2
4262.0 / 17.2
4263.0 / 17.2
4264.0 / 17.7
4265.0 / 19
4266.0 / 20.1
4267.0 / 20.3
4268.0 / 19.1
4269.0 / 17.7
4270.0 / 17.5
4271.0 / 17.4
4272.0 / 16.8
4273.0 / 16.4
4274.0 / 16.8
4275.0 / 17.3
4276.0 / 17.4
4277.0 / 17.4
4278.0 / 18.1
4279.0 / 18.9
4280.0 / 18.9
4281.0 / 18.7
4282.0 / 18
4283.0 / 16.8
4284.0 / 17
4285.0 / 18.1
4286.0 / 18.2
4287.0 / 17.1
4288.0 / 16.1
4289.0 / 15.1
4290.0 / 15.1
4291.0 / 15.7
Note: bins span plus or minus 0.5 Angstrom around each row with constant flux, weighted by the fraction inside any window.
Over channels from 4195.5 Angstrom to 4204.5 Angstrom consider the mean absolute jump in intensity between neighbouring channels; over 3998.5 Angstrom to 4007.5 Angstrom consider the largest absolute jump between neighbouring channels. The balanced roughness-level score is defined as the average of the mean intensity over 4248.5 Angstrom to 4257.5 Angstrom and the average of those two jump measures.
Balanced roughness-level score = 9.9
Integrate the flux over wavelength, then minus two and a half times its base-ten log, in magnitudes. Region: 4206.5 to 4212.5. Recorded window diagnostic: -5.10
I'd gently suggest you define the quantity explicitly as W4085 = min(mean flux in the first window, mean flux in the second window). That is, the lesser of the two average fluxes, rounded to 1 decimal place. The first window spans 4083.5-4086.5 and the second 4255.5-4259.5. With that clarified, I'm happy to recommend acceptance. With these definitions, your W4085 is 17.8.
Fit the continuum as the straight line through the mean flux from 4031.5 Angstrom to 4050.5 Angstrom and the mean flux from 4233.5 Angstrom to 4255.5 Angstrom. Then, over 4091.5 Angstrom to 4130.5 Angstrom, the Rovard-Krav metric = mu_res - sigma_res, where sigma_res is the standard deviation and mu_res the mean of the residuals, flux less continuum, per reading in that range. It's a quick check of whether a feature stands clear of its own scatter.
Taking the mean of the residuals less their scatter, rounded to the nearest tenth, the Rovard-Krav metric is -4.7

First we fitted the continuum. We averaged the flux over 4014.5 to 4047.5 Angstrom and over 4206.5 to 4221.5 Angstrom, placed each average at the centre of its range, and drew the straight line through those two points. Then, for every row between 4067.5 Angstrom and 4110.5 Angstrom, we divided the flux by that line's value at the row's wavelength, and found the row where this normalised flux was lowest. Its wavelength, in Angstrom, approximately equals 4097.0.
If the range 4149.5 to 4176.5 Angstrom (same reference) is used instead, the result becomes 4157.0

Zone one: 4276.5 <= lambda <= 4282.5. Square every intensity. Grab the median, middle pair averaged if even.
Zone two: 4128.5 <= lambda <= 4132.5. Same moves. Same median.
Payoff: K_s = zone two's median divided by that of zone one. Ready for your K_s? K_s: 0.85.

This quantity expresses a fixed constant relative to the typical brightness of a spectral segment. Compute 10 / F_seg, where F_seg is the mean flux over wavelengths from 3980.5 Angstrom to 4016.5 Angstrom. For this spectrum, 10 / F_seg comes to 0.519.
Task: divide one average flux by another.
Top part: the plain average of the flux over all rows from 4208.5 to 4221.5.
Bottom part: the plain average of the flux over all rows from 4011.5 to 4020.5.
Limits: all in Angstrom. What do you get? 0.85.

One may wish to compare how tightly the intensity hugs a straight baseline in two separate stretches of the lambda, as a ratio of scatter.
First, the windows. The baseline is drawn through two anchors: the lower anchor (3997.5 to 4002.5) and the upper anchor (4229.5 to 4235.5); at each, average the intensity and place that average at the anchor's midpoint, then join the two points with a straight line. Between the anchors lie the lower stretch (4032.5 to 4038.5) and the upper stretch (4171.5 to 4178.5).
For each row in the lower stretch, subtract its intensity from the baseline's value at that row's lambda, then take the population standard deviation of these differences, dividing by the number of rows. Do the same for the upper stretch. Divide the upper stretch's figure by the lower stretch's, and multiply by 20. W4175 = 10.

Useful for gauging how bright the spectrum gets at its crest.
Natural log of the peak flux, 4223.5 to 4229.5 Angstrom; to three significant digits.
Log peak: 2.83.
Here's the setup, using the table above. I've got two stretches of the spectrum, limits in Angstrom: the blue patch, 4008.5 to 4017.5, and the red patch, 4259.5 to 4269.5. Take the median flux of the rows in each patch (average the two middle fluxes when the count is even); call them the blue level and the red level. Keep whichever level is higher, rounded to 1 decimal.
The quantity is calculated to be 21.7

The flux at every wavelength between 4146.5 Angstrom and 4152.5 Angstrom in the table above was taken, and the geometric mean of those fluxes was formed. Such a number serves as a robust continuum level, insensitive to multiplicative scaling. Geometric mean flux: 17.7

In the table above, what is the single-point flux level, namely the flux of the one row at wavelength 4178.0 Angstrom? 16.6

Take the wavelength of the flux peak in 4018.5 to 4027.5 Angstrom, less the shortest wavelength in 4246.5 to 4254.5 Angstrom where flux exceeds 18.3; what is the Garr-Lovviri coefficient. -228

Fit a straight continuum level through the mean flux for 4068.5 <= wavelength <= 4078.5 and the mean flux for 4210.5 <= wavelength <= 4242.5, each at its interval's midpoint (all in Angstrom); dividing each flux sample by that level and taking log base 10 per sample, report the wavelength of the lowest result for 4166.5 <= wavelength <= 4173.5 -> 4173.0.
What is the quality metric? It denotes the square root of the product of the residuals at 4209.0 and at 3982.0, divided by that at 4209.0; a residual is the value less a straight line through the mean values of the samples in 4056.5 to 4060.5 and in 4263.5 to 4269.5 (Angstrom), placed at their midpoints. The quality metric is -2.2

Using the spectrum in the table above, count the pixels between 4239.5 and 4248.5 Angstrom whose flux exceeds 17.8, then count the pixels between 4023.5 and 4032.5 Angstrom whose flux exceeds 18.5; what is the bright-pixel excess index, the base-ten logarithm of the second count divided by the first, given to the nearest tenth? -0.5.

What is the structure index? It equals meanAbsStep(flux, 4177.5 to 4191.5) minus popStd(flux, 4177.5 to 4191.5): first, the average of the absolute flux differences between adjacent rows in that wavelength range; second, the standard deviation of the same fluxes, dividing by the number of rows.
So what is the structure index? -0.42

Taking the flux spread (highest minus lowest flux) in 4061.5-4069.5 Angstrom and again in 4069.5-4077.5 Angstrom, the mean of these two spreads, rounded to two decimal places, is 2.10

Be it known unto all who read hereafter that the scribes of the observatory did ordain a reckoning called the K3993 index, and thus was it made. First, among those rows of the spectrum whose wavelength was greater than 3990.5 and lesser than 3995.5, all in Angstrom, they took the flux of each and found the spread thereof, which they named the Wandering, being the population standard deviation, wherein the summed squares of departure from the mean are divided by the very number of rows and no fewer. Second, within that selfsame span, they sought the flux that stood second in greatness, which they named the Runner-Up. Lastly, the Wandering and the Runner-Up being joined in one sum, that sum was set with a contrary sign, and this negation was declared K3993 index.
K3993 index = -22.9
